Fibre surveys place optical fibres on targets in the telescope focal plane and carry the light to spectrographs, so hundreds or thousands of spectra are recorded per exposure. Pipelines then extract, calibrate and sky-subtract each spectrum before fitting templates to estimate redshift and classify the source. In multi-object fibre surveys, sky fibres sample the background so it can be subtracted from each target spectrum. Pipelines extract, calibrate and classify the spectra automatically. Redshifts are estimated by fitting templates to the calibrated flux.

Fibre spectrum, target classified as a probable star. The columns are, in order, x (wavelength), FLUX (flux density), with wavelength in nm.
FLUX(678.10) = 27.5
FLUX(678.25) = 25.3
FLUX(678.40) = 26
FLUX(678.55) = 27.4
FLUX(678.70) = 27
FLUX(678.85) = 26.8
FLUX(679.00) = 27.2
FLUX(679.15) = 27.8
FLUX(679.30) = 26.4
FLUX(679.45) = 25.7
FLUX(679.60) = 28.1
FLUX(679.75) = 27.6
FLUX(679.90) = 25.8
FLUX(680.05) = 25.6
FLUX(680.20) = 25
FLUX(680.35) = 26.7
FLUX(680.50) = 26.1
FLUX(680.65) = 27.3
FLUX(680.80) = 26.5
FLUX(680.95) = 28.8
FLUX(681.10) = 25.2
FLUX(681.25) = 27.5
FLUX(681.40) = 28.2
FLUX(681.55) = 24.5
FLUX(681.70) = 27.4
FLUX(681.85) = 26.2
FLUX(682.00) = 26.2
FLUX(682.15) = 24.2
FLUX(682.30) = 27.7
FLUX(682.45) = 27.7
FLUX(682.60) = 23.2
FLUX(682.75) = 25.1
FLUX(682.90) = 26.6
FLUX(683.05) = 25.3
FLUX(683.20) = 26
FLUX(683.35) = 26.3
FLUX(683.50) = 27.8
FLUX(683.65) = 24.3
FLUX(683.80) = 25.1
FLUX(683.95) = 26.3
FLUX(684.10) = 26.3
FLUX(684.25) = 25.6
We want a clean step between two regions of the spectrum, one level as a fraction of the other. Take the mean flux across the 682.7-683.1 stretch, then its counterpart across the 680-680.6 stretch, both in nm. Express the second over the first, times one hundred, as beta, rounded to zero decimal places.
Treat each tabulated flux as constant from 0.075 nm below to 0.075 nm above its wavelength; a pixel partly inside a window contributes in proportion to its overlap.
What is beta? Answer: 101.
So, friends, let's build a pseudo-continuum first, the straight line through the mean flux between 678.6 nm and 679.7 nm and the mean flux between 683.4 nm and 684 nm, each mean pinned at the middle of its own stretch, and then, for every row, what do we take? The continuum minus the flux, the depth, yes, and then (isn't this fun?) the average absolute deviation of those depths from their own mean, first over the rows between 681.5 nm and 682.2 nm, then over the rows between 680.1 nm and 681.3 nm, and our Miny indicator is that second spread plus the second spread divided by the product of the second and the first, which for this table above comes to 1.89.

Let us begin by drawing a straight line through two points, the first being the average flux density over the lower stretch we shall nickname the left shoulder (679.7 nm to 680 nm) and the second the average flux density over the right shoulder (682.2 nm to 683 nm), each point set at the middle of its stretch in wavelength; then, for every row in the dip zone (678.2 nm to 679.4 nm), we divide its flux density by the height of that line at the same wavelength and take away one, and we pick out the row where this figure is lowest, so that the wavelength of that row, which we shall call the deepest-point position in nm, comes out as 678.25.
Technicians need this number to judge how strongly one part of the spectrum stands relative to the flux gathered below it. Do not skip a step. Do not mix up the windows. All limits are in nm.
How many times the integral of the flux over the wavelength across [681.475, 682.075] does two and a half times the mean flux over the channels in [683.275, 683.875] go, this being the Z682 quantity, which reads 4.13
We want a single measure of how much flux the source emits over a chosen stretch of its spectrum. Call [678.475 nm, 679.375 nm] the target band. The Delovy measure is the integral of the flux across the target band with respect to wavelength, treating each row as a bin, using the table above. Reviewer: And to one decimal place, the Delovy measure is 24.4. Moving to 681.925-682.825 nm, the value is 23.1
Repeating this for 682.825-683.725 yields 23.4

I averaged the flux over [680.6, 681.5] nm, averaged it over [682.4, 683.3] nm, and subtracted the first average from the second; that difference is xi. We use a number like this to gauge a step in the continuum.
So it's -1.6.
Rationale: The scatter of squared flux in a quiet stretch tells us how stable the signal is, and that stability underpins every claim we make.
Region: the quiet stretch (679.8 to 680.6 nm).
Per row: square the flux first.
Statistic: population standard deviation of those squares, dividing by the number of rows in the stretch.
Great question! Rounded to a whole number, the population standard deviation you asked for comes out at 29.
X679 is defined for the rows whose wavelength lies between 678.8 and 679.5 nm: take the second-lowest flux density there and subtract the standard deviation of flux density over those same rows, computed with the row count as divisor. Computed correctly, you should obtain 25.7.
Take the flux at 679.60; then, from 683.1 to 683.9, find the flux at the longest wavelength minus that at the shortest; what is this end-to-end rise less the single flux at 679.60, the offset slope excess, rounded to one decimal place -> -29.0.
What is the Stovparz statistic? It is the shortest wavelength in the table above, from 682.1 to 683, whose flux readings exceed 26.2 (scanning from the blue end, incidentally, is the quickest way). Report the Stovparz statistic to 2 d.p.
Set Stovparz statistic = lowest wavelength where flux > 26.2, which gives 682.30 nm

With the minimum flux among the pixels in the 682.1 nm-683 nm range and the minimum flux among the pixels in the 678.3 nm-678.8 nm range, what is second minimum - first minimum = 2.8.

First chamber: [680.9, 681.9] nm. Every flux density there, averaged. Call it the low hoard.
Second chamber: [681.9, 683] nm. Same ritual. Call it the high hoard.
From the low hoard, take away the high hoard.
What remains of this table 1.0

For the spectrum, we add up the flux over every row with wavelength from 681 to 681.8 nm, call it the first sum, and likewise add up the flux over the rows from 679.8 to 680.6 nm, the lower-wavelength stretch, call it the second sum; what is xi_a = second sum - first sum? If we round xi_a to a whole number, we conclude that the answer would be -4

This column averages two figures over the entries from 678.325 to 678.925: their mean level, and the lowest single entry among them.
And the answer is 26.4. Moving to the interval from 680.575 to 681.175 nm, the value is 26.1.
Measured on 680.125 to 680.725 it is 25.6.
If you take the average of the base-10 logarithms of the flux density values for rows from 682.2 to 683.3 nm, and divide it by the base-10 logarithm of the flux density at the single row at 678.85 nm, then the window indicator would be 0.99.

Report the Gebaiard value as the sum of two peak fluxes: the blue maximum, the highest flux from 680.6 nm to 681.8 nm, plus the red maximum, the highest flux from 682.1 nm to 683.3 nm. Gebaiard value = 56.5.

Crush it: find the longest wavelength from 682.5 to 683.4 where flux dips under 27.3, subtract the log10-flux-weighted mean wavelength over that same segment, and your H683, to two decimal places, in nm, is 0.37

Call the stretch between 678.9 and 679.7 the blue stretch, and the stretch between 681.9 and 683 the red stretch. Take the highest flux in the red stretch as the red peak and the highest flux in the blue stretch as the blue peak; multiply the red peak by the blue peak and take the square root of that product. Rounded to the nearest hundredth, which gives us 27.90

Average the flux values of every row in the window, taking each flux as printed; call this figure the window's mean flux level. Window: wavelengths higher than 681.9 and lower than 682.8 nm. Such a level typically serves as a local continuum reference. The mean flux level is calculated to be 25.7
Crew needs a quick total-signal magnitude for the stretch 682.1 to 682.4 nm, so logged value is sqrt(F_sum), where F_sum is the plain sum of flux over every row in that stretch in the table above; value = 7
